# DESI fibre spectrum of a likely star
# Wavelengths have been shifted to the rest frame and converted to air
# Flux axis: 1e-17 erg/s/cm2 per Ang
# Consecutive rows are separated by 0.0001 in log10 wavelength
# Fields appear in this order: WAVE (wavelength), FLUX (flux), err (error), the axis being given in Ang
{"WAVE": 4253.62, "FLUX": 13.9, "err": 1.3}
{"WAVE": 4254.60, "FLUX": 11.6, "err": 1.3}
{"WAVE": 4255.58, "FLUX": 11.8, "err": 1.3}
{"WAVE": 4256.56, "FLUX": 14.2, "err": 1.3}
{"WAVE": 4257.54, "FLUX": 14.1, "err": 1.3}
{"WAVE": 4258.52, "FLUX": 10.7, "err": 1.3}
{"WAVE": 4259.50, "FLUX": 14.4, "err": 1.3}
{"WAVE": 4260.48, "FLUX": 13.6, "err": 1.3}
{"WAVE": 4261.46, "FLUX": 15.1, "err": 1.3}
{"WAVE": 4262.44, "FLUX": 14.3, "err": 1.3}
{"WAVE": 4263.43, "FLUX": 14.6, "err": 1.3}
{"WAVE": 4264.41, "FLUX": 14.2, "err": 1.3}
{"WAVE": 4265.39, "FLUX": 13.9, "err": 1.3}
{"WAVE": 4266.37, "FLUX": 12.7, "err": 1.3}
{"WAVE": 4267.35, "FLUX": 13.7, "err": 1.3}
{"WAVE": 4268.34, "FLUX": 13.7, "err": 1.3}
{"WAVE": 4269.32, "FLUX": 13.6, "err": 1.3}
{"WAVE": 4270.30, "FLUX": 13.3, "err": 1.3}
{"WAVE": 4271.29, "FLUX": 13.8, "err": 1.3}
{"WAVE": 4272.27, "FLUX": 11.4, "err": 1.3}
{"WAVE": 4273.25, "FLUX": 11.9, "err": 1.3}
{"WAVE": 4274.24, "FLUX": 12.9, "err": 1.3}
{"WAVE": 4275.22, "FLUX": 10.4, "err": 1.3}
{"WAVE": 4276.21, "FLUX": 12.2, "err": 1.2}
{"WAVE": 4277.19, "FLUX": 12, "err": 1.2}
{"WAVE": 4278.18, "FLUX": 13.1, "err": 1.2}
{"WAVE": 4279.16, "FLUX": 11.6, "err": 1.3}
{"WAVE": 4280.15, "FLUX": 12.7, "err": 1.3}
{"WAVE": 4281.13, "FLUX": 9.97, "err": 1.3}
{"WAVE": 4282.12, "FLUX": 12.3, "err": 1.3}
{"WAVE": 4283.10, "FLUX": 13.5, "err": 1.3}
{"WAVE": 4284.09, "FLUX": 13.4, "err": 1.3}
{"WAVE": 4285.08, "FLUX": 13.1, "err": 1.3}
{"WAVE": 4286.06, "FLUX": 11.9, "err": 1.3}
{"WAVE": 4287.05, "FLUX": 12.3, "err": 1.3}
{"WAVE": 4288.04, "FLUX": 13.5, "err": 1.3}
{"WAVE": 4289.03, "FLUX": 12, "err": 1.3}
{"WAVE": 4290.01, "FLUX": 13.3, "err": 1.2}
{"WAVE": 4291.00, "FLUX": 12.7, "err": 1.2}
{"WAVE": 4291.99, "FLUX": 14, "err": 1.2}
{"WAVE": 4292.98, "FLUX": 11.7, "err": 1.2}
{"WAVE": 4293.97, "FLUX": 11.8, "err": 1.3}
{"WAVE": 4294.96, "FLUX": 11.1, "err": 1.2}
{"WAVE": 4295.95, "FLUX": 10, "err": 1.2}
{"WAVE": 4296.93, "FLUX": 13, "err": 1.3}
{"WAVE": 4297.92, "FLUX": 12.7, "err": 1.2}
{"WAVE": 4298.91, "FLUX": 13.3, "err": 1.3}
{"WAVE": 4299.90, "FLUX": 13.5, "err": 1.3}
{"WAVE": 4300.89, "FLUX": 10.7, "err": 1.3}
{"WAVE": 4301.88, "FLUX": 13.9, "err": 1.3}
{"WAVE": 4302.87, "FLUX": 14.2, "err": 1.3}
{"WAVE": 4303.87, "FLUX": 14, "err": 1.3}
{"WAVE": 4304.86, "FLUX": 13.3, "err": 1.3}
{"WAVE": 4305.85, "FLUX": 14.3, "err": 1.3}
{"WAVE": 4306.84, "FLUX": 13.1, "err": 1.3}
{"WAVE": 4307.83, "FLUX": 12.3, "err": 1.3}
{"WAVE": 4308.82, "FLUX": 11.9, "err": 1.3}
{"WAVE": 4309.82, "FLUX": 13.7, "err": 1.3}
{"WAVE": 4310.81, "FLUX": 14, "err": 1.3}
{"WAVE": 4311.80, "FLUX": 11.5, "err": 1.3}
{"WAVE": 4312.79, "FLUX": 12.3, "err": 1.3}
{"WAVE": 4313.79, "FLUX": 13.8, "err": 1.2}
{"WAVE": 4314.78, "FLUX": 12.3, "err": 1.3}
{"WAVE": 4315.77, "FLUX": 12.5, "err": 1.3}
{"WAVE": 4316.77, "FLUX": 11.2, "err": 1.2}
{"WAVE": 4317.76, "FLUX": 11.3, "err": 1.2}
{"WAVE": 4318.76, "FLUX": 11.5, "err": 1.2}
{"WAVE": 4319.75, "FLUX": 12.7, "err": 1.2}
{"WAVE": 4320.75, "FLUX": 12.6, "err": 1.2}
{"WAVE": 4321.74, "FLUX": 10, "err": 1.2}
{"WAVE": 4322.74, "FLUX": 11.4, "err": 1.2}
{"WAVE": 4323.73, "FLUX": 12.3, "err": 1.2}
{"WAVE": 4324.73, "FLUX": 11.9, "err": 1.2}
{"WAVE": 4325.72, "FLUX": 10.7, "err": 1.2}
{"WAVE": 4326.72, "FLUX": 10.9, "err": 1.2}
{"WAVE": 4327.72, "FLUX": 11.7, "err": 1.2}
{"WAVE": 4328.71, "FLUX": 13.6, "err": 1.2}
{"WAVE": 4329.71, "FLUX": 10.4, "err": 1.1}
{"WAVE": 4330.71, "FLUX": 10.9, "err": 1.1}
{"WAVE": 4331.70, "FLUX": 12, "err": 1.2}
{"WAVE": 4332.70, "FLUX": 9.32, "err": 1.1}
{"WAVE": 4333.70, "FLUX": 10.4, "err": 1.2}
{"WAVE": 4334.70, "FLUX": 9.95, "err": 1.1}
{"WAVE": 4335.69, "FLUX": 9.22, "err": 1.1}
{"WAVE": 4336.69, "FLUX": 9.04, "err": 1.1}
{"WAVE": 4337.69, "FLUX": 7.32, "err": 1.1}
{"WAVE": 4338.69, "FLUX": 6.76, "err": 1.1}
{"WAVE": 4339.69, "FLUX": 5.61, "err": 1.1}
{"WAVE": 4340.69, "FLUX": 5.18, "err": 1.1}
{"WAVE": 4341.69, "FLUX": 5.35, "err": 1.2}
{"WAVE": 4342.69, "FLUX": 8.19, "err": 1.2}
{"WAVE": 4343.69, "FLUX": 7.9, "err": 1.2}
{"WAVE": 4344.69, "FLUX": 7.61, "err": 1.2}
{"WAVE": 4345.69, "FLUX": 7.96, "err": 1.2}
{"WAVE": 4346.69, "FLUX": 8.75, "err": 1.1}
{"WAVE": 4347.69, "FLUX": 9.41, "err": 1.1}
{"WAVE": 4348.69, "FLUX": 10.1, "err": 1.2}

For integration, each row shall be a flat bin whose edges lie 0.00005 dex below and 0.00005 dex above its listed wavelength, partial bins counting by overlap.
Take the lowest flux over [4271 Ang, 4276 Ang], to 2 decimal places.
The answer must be 10.40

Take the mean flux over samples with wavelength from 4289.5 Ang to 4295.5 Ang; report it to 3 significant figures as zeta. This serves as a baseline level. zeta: 12.4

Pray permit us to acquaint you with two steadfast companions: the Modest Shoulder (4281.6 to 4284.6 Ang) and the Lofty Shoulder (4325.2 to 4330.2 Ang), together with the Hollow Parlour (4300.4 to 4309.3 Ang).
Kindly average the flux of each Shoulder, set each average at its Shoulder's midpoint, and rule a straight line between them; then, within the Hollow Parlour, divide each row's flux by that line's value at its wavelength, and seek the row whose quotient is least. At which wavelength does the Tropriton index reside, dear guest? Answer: 4300.89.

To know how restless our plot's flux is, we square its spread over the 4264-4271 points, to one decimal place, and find 0.2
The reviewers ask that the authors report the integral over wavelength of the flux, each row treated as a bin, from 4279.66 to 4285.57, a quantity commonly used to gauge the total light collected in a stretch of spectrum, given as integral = 73.9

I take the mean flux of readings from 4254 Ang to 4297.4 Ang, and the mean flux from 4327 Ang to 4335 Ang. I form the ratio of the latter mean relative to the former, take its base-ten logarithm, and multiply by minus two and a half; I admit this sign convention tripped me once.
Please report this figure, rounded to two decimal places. 0.16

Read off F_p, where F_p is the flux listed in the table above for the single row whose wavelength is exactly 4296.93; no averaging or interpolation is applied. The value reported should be 13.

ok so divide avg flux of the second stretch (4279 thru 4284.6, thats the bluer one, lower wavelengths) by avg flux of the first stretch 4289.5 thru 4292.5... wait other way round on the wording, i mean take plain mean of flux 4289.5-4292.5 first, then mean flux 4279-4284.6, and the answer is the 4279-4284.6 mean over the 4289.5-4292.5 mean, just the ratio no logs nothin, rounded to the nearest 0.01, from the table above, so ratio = 0.92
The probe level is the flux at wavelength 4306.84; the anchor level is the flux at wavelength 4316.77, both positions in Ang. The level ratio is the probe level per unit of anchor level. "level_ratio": 1.17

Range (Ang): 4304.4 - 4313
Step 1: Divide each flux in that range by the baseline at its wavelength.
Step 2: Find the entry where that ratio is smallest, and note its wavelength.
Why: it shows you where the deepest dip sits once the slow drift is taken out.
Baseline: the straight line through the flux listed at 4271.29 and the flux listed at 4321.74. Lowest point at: 4311.80 Ang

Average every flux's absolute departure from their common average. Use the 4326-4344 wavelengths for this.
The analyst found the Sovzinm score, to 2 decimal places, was 1.94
